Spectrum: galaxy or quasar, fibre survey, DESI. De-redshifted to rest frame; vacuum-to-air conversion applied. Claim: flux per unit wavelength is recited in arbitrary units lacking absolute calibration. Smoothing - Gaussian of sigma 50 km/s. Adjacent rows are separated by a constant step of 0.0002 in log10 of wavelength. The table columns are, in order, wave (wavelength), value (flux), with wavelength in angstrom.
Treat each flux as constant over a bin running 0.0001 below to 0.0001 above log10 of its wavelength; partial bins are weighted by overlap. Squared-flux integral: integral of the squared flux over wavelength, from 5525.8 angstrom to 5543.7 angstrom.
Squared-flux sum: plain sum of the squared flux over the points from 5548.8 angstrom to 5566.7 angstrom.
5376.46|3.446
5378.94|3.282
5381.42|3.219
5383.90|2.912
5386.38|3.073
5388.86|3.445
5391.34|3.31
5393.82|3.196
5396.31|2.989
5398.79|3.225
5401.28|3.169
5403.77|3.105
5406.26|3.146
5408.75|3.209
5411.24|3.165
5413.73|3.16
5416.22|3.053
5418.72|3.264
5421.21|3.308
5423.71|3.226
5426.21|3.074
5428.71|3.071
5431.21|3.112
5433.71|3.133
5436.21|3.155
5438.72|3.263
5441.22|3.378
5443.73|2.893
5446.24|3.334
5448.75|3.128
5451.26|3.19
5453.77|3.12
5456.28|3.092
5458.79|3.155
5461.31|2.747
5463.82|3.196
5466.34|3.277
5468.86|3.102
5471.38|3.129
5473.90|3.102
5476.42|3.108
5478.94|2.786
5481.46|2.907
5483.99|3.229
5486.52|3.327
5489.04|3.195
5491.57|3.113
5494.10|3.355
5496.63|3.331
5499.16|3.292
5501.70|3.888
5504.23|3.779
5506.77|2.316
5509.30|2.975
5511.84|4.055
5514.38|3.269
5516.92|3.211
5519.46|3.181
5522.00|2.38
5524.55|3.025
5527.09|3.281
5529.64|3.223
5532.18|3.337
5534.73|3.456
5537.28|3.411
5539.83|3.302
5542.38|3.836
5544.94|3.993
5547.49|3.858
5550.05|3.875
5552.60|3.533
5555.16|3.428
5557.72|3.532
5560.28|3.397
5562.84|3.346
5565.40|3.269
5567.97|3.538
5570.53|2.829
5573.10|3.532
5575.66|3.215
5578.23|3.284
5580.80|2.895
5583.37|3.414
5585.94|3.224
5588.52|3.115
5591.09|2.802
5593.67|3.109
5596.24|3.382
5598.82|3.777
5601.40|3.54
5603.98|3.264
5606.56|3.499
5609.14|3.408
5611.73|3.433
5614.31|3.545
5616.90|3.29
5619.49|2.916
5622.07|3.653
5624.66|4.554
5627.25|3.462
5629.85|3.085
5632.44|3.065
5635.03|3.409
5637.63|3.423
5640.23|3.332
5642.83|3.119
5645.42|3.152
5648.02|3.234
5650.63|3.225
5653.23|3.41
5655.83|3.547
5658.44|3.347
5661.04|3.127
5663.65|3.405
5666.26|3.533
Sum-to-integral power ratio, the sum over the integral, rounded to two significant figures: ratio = 0.41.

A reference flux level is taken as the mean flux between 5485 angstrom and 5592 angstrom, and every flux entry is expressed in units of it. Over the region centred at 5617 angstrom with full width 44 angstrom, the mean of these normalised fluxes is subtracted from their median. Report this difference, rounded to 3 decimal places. -0.009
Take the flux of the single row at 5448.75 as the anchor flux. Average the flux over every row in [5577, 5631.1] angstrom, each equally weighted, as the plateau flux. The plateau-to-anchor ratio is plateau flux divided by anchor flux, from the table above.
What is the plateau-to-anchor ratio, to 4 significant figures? 1.076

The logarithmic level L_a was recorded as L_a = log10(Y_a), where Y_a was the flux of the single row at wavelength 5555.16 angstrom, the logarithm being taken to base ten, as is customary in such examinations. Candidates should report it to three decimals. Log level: 0.535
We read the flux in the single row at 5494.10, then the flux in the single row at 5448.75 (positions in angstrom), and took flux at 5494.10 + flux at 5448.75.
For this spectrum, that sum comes 6.48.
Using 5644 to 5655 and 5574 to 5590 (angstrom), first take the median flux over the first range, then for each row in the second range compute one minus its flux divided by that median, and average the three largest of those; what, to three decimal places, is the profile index 0.048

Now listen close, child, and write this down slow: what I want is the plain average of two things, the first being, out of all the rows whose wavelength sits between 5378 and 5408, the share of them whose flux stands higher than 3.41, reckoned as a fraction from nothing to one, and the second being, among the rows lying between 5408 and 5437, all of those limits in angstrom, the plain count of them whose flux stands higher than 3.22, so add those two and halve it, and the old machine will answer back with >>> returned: 1.5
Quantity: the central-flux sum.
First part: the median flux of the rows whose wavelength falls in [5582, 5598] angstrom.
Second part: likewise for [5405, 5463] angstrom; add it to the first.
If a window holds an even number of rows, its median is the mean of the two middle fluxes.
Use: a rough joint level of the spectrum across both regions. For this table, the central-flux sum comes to 6.32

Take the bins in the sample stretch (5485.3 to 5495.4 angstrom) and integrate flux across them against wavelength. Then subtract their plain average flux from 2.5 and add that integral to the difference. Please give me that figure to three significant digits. 32.1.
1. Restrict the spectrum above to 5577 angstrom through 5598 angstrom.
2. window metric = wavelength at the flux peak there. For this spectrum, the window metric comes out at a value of 5583.37 angstrom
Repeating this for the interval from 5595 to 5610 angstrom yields 5598.82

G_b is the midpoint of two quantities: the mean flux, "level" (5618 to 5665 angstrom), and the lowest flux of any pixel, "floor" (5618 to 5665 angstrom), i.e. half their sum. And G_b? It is 3.14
